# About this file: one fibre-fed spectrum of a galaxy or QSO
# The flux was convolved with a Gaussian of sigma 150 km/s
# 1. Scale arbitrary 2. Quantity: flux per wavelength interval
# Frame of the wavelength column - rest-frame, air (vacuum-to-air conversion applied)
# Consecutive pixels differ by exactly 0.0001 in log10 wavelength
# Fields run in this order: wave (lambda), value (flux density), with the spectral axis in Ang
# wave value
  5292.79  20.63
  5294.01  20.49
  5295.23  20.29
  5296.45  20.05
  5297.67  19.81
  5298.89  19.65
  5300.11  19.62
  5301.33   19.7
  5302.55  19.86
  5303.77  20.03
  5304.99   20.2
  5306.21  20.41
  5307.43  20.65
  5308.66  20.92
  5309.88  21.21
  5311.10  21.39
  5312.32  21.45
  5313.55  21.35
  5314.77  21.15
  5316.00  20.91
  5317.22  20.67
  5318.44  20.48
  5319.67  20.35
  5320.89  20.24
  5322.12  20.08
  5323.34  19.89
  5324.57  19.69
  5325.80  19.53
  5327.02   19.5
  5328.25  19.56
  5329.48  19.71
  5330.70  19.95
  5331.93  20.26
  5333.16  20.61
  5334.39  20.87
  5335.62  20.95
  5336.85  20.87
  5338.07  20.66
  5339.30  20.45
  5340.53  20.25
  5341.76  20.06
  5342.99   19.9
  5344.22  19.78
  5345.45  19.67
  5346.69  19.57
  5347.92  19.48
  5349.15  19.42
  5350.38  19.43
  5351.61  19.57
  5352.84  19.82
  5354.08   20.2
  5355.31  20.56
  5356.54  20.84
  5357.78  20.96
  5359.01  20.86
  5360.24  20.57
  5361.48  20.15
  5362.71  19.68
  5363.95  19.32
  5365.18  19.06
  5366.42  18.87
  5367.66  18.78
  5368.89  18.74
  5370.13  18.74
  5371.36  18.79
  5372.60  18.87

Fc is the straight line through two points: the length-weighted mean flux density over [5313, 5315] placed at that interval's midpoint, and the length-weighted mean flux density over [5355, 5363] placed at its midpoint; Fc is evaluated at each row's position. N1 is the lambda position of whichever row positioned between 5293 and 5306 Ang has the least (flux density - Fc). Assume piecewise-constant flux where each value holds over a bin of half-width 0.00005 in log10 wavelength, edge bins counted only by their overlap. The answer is 5300.11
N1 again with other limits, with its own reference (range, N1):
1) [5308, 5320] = 5319.67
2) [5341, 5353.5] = 5349.15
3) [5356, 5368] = 5367.66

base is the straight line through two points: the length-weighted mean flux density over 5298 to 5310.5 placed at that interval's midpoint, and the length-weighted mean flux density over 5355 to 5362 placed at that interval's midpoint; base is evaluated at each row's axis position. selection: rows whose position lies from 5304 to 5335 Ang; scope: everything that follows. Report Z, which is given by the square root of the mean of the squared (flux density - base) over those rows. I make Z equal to 0.65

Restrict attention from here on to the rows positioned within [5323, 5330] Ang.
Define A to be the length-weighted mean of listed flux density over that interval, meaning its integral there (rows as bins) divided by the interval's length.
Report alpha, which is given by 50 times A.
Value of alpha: 981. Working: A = 19.6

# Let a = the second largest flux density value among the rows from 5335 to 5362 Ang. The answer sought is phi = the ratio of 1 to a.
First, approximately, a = 20.95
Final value 0.0477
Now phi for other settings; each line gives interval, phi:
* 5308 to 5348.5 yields 0.0468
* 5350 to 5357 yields 0.0486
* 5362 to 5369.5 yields 0.0518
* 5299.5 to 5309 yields 0.0484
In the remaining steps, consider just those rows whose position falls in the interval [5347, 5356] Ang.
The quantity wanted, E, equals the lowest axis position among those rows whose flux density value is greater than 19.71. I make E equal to 5352.84 Ang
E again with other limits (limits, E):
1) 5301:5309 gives 5302.55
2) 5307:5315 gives 5307.43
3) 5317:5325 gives 5317.22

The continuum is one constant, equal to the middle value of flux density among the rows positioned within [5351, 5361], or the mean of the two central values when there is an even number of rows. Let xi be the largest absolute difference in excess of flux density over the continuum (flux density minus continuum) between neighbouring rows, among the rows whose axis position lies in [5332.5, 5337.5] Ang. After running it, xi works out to 0.26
